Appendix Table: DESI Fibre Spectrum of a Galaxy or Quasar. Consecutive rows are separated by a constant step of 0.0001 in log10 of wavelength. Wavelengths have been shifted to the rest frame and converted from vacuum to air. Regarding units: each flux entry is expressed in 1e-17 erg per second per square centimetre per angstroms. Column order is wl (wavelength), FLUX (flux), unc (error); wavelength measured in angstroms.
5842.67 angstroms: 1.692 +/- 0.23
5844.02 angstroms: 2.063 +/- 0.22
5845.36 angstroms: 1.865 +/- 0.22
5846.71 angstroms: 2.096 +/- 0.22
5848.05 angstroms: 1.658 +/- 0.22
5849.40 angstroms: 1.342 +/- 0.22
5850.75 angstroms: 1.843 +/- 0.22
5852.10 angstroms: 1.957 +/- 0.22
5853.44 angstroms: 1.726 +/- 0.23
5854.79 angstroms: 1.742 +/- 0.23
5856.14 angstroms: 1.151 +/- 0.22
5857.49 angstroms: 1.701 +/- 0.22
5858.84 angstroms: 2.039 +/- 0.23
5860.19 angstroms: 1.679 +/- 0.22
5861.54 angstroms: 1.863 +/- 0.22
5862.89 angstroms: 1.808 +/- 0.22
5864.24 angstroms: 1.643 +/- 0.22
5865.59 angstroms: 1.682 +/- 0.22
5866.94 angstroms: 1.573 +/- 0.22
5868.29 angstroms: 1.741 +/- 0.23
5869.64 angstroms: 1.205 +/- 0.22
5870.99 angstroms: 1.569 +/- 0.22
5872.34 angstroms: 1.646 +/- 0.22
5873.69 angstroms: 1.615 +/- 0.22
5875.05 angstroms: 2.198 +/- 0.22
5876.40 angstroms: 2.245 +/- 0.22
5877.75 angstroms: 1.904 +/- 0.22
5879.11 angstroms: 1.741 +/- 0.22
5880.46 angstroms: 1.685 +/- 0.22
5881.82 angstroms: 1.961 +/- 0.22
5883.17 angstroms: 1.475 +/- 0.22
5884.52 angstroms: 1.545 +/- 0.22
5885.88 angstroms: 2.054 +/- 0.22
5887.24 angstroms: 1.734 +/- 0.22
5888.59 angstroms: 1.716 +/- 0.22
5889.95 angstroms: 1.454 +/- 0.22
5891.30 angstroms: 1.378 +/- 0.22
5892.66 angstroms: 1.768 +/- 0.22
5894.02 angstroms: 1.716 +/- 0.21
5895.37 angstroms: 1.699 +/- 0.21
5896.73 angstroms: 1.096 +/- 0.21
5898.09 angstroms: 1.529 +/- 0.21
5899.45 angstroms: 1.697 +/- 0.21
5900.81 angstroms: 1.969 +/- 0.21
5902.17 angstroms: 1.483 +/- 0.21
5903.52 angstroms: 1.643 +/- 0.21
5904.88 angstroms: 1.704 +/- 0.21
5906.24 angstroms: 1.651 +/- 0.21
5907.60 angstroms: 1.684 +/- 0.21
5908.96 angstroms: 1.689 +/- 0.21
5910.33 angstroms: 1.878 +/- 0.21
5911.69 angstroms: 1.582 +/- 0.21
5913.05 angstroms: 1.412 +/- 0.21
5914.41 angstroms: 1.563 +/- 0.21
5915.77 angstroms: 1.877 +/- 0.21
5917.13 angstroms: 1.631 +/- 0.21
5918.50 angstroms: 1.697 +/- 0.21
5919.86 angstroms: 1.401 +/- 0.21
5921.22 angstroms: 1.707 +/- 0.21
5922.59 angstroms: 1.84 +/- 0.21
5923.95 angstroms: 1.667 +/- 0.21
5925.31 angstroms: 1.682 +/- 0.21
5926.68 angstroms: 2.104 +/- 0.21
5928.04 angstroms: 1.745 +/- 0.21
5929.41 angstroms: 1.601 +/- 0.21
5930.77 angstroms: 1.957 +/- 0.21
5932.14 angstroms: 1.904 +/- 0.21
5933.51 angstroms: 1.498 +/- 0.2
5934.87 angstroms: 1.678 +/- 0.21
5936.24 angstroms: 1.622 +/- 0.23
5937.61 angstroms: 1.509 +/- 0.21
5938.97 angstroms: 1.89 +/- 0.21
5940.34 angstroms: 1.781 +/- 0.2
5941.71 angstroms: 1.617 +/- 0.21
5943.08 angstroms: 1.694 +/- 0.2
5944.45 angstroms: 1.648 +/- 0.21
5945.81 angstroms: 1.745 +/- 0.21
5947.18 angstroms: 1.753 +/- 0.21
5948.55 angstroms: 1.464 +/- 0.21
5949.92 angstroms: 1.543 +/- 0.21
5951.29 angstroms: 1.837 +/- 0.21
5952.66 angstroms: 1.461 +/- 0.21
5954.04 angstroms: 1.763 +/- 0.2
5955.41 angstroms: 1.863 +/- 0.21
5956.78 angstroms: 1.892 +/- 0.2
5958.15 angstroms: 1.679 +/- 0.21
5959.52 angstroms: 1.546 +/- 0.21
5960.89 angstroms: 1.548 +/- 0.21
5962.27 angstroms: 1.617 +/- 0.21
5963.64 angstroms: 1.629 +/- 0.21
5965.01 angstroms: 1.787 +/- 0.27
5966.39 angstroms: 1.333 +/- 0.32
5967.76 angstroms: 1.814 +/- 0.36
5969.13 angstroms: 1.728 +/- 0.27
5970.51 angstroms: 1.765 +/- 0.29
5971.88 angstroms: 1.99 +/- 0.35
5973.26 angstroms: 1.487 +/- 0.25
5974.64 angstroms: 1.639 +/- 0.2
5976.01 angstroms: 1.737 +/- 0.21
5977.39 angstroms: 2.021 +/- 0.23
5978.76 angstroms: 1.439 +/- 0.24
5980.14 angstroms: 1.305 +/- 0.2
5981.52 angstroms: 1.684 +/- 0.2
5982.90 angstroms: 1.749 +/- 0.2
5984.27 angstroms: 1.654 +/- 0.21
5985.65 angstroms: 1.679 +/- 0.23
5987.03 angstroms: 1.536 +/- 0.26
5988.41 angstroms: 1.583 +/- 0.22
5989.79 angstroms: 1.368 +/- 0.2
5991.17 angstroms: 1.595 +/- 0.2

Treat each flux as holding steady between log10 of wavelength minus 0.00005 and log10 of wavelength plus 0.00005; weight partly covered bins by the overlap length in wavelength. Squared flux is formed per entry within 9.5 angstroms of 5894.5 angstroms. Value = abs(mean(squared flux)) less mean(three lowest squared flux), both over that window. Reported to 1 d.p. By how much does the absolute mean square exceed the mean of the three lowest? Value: 1.0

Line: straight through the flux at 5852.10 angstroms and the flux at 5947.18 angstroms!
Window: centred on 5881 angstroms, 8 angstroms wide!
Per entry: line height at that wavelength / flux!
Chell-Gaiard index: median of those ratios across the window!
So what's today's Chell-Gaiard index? 1.11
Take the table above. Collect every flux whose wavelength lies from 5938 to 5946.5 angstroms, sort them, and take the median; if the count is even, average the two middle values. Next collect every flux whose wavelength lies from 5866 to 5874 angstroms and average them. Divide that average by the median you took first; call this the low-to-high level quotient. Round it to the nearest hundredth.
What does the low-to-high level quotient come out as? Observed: 0.91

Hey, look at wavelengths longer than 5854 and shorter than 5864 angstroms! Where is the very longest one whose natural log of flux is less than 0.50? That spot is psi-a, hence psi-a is 5856.14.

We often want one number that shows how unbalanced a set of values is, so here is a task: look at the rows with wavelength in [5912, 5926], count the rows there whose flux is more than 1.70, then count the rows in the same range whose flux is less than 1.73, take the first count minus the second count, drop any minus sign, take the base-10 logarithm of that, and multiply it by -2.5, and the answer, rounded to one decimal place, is -1.7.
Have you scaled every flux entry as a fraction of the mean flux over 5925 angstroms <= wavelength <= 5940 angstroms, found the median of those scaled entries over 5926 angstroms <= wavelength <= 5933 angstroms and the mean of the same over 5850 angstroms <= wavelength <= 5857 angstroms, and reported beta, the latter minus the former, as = -0.13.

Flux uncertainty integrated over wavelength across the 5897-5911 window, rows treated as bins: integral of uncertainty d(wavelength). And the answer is 2.9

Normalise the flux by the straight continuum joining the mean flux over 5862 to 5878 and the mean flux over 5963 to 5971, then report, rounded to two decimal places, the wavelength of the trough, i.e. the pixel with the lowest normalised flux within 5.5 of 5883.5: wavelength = 5883.17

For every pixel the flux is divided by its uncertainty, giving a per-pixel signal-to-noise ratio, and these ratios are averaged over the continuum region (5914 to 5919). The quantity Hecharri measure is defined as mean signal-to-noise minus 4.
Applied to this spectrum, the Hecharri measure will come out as 4.1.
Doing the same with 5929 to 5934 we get 4.4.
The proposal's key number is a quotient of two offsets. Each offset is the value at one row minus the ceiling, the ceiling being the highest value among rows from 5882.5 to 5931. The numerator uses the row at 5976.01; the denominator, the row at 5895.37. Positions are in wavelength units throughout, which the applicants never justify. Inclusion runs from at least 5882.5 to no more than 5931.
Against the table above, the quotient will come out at 0.91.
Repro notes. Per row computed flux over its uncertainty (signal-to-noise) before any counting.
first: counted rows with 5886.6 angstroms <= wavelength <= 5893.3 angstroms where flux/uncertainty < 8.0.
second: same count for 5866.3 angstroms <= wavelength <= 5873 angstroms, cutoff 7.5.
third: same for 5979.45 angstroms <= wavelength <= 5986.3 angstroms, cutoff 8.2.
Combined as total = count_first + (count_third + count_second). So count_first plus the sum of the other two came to 11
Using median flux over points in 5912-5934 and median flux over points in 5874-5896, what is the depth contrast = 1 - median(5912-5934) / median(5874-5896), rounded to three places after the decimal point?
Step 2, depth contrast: 0.021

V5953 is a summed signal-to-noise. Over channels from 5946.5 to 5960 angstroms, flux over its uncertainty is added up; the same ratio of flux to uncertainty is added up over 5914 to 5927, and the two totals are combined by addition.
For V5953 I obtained 163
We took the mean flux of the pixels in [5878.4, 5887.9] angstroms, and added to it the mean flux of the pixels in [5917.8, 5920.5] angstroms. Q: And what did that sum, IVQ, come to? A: 3.29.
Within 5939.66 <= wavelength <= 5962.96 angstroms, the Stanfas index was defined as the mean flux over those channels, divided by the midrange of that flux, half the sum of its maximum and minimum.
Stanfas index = 1.00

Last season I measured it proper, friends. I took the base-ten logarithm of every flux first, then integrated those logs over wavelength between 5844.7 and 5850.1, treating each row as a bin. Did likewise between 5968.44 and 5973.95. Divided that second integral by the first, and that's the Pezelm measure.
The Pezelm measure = 1.0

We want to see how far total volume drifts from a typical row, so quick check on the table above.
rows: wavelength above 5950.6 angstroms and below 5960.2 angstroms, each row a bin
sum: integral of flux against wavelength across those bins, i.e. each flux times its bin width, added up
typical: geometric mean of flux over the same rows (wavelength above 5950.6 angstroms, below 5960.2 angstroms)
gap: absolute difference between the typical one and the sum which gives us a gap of 14.8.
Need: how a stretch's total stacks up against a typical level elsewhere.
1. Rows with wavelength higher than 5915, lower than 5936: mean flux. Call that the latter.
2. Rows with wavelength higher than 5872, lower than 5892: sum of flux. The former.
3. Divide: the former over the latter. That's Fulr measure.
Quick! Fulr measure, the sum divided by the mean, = 15.2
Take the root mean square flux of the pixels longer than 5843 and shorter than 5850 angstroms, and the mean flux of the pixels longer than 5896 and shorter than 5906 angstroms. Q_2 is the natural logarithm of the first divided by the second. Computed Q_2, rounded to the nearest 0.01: 0.14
